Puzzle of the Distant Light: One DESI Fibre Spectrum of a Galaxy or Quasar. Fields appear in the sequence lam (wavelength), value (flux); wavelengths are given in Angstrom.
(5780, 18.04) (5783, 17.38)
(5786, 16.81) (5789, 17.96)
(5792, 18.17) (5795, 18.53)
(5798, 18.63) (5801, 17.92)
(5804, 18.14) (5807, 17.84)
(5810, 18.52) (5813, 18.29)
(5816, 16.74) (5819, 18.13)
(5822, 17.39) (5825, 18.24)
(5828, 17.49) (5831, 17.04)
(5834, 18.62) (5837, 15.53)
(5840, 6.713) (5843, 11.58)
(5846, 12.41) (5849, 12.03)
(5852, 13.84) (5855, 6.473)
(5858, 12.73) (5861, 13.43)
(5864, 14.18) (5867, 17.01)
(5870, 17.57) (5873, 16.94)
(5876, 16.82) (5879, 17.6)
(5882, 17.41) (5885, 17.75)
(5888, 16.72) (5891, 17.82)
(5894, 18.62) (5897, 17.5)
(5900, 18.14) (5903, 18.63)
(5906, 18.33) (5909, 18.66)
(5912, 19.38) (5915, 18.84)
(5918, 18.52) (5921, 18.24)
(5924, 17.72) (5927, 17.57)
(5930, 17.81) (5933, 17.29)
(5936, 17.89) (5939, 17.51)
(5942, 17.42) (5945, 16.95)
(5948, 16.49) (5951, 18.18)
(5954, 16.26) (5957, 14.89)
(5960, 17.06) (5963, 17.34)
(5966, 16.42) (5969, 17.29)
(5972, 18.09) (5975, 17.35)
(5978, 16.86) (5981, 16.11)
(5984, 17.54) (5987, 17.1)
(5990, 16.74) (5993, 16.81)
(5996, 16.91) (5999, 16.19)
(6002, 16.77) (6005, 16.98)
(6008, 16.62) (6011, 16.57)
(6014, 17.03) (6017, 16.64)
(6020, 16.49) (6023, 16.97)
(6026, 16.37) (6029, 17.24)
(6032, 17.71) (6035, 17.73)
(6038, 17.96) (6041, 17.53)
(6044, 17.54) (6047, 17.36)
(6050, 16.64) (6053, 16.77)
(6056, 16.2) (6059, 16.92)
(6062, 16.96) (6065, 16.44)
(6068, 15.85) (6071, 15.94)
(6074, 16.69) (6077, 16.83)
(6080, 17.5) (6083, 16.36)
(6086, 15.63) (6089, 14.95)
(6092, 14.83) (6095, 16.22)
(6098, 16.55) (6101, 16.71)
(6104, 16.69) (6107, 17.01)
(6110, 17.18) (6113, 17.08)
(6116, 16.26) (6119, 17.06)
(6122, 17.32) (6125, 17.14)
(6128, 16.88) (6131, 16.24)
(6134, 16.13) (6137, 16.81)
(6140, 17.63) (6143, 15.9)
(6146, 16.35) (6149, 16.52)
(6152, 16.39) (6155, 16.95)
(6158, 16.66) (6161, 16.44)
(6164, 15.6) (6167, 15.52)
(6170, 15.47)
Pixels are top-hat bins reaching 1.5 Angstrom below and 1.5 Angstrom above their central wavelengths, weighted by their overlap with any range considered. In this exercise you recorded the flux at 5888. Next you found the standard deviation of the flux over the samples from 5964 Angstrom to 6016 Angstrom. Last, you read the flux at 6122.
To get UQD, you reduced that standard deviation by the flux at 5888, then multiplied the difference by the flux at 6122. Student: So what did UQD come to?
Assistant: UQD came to -281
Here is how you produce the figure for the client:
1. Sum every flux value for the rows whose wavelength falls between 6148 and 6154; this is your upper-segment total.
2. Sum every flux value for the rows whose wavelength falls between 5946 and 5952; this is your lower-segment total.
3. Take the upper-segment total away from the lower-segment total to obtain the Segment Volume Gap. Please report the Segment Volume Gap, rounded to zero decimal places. 2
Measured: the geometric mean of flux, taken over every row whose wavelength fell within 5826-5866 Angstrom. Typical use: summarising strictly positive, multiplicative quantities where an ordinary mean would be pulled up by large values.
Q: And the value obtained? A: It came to 12.7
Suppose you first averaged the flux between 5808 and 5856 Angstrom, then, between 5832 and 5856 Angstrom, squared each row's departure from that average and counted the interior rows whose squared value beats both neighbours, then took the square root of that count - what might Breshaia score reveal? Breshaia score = 1.41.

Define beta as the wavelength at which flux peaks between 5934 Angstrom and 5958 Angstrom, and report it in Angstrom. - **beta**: 5951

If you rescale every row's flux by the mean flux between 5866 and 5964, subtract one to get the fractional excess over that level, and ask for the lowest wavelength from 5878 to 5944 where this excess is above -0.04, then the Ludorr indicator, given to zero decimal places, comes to 5879 Angstrom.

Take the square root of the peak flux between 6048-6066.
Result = 4.12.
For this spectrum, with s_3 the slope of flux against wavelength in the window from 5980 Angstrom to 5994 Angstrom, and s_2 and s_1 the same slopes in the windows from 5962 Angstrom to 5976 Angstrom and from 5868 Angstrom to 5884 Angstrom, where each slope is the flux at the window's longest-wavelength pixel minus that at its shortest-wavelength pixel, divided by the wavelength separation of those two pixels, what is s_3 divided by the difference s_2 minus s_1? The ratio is 4.1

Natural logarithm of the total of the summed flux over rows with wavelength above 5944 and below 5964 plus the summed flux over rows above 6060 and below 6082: 5.45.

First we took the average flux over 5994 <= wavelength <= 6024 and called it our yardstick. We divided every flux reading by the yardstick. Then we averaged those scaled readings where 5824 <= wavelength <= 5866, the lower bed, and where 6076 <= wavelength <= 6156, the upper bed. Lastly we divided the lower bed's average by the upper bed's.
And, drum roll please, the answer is 0.82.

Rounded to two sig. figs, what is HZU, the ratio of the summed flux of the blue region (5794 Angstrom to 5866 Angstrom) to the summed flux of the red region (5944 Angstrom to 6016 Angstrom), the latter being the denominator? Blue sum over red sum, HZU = 0.92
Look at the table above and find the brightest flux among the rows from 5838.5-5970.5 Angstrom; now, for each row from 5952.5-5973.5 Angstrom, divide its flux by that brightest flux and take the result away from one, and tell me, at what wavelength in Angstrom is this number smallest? 5972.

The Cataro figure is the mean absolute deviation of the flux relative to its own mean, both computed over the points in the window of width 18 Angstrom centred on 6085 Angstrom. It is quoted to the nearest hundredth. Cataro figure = 0.88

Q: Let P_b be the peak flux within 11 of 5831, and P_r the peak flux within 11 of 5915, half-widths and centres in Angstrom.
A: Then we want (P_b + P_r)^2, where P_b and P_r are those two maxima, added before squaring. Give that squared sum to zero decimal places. 1444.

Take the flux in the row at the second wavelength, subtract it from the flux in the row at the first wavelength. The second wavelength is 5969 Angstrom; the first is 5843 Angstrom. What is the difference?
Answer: -5.7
